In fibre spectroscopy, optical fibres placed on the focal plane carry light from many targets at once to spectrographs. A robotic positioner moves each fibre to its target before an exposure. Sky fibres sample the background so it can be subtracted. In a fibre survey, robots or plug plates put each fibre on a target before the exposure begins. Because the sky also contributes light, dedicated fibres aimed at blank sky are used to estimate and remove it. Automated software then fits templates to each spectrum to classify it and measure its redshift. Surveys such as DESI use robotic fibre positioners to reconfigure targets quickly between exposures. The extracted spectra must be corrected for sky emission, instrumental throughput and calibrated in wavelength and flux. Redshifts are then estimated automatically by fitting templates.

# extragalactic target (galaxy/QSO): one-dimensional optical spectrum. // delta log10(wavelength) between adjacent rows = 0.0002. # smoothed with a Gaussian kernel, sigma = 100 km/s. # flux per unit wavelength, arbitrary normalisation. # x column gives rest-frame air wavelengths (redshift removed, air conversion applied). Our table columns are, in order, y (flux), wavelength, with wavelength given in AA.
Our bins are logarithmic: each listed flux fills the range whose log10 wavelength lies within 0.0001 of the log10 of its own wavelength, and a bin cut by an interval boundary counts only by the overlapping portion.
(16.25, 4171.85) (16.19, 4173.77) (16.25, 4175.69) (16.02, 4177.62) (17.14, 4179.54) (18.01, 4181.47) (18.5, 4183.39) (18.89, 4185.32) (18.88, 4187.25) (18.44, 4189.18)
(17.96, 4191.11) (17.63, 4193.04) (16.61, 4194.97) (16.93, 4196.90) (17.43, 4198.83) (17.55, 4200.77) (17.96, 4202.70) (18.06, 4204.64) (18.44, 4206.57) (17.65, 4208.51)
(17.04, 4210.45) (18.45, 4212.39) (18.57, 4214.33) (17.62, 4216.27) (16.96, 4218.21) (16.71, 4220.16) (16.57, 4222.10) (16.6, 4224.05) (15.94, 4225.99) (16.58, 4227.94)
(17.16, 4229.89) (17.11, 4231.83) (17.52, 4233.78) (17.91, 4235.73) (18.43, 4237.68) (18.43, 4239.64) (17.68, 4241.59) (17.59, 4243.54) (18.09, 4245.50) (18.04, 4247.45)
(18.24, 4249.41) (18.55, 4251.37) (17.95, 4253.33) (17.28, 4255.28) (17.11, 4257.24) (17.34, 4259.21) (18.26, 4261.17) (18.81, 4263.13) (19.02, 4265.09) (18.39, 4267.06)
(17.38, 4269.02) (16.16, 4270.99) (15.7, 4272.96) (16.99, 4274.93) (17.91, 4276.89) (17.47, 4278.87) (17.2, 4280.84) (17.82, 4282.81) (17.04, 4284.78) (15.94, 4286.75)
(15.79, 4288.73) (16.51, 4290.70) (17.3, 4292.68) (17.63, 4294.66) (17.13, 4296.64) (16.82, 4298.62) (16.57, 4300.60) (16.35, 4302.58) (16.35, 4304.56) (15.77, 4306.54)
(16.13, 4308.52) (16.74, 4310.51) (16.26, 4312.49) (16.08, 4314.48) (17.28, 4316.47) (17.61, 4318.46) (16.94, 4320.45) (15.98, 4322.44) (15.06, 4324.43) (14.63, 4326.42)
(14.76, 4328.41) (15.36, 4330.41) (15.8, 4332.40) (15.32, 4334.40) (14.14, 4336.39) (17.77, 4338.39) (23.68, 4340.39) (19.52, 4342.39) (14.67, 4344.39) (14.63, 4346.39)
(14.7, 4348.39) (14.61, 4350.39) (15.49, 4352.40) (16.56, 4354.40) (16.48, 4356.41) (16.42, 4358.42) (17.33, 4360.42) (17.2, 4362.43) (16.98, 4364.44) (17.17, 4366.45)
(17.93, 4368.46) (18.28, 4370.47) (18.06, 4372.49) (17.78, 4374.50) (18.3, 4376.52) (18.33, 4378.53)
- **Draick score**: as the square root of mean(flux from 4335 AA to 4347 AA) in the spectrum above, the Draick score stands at 4.17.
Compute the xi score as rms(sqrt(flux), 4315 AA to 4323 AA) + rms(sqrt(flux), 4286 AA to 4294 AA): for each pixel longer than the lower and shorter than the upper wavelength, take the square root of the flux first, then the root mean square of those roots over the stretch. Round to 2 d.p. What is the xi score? 8.17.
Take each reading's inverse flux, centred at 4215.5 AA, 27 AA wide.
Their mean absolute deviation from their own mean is 0.0025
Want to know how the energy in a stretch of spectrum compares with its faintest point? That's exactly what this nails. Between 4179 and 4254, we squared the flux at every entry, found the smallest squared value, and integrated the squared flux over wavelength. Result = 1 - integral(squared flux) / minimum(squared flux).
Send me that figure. -92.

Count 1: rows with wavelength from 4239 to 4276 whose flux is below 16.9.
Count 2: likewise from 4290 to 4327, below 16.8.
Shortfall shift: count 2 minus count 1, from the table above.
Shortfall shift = 10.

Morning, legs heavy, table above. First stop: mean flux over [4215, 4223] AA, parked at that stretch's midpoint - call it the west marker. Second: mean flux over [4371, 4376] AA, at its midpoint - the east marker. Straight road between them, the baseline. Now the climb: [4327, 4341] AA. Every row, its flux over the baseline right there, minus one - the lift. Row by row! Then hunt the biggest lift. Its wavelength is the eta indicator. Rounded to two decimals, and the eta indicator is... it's 4340.39 AA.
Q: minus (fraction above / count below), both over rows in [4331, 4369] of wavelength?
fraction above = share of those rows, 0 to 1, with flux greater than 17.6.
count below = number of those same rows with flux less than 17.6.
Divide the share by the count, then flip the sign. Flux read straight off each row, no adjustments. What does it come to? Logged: -0.014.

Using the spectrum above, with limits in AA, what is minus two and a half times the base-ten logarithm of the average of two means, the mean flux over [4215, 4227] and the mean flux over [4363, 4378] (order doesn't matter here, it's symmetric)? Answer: -3.09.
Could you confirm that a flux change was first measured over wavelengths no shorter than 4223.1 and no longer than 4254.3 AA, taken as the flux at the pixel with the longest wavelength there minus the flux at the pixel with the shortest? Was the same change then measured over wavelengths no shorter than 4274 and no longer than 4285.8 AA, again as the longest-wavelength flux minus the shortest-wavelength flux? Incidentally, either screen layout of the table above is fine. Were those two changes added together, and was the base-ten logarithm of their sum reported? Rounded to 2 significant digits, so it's 0.15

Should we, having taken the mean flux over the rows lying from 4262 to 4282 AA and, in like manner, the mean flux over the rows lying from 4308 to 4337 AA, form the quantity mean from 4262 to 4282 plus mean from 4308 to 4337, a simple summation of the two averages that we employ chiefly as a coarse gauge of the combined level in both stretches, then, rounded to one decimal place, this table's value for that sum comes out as 33.4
